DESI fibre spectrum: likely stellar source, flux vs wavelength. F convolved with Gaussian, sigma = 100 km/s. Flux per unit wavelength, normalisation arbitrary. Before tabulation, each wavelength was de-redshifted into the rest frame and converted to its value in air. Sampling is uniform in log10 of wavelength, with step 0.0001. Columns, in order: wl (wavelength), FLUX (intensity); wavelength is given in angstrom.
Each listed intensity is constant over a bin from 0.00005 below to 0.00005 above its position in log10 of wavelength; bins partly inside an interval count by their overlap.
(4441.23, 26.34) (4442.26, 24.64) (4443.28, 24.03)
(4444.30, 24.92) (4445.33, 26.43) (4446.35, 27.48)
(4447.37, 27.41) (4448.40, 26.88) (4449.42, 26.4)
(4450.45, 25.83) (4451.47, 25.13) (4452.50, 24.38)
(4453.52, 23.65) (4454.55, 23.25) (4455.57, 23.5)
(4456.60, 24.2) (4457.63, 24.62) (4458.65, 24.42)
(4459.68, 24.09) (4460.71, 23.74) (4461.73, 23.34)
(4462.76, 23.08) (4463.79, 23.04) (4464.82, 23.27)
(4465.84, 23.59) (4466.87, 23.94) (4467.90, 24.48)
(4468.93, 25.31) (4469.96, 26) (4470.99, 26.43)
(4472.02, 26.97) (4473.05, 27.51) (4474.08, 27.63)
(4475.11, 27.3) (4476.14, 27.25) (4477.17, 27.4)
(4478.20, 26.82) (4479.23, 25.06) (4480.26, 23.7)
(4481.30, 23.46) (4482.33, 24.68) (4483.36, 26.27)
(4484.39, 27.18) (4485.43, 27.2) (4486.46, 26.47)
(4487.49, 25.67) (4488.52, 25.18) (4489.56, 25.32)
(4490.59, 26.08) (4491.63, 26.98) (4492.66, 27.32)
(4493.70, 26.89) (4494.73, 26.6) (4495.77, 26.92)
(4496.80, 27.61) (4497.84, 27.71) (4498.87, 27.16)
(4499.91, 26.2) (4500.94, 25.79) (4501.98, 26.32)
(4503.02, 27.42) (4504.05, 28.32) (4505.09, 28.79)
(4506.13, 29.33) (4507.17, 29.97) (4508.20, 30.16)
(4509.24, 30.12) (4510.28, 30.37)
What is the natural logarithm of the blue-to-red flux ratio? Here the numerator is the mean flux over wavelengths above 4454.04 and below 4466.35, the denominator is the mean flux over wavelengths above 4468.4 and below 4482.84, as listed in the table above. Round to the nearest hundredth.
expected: -0.10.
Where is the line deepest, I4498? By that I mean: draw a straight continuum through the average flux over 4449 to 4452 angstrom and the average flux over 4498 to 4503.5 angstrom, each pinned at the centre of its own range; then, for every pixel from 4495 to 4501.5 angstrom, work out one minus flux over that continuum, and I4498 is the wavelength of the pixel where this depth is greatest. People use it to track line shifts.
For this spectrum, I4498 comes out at 4500.94 angstrom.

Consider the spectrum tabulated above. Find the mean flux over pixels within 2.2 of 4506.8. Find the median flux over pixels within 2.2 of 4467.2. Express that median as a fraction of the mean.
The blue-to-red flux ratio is 0.82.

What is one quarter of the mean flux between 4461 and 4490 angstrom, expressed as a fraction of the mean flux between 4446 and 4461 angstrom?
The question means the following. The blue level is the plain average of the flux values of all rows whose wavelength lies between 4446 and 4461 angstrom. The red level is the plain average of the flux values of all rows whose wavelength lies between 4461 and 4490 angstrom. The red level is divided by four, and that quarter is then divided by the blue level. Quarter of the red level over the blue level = 0.255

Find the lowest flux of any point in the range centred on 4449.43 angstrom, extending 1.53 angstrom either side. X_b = 25.83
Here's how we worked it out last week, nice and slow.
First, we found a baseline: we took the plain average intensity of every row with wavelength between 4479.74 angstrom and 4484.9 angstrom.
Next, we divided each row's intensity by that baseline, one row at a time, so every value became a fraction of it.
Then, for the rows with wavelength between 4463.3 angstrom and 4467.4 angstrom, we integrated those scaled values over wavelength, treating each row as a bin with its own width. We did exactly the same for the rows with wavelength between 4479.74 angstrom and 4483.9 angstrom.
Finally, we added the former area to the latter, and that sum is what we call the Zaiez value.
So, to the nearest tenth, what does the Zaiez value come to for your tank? 7.9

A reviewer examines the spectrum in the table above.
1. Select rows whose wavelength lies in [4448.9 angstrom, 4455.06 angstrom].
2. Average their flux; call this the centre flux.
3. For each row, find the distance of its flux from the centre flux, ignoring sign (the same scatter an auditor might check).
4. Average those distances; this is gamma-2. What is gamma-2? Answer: 1.0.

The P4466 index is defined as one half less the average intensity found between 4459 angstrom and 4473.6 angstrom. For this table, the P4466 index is -24.1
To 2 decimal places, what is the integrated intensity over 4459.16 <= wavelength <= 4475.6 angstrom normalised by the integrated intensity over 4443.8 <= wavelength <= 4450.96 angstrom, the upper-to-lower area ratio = 2.17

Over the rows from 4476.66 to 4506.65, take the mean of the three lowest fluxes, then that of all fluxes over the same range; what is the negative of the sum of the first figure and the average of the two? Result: -49.2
